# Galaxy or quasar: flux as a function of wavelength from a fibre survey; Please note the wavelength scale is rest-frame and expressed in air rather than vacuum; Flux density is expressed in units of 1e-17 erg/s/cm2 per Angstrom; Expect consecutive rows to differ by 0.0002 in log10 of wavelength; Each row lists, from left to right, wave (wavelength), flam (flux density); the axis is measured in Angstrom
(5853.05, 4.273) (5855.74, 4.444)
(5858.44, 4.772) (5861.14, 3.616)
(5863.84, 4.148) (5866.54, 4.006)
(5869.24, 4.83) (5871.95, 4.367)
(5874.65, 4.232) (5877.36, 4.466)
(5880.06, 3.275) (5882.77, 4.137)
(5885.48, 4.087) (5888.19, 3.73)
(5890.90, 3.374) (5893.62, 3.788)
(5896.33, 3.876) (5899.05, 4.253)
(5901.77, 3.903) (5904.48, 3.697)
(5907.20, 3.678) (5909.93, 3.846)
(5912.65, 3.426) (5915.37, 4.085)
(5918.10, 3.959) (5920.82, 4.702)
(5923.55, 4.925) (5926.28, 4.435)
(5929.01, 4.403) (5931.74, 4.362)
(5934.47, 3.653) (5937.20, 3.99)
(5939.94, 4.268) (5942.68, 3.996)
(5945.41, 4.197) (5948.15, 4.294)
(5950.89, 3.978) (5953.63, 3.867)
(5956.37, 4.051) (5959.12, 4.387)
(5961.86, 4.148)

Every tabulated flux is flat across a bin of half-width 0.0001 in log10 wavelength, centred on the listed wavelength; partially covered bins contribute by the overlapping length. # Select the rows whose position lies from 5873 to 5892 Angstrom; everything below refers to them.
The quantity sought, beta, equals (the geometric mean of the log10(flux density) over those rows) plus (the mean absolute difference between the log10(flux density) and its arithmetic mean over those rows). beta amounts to 0.630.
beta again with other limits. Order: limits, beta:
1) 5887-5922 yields 0.612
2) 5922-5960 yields 0.646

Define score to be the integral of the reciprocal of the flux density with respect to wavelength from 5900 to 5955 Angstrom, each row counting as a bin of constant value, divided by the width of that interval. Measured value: 0.247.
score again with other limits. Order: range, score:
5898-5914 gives 0.265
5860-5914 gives 0.256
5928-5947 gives 0.244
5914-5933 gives 0.228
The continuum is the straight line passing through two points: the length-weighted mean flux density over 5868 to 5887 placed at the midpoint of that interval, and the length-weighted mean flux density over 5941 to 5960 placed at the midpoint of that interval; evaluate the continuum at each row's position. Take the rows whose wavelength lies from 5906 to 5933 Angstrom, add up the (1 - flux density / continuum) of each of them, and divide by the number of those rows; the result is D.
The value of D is -0.010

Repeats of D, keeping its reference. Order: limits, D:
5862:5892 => 0.032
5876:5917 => 0.079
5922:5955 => -0.019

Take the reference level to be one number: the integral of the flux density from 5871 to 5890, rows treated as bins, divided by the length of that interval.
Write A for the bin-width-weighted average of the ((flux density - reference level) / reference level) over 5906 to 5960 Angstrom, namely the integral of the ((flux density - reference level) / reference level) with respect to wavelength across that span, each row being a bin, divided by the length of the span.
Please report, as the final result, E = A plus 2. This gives 2.026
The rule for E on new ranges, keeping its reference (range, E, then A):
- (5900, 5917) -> 1.942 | -0.06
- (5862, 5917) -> 1.984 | -0.02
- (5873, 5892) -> 1.974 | -0.03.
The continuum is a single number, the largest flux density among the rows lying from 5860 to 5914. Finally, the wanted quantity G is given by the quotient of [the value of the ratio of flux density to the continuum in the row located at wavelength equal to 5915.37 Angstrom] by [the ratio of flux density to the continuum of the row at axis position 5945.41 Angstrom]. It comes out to 0.97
